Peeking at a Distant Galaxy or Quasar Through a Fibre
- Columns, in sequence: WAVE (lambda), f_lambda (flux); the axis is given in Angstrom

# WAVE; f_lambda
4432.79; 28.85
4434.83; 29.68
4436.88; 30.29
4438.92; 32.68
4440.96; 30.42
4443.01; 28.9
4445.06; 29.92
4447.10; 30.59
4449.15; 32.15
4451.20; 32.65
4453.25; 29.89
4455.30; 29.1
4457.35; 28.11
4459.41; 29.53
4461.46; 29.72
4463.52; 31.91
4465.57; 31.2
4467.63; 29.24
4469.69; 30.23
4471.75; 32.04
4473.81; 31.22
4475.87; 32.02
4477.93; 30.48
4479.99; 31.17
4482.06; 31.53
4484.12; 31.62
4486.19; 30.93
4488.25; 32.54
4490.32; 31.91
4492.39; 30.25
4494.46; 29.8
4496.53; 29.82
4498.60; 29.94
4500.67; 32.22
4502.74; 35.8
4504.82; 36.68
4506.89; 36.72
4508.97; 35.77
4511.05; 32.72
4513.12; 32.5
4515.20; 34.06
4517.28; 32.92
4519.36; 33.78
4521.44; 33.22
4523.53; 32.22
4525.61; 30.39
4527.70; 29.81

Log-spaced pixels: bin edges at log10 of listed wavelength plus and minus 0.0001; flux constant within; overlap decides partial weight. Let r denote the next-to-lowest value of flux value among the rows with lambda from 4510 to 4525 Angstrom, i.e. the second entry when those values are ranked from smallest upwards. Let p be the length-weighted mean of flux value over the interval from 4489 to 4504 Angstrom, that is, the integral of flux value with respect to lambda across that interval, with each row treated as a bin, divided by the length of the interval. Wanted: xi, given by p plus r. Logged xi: 64.0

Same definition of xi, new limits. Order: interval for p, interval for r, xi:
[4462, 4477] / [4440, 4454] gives 61.0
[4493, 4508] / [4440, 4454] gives 62.8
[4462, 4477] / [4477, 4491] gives 62.0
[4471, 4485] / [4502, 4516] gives 64.2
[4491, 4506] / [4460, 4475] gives 61.8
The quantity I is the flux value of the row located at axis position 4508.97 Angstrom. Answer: 35.77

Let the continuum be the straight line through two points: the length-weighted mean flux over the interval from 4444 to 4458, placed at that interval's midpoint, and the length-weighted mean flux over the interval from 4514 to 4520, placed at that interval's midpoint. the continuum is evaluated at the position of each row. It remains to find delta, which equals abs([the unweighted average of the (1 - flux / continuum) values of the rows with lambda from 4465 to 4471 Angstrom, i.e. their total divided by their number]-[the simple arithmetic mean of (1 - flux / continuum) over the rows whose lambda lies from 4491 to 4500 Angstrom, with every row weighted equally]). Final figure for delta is 0.048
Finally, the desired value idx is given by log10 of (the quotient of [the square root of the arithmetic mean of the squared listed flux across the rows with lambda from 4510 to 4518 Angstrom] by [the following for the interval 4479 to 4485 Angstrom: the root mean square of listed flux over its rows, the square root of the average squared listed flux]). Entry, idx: 0.022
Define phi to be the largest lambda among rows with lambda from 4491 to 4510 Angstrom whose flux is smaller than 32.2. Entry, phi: 4498.60 Angstrom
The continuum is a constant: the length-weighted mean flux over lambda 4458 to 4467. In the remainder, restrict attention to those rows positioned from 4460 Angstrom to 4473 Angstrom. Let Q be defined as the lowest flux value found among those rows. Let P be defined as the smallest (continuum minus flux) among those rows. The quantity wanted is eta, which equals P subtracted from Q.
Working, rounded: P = -1.6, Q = 29.24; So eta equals 31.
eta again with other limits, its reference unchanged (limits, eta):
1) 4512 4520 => 36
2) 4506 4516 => 39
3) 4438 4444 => 31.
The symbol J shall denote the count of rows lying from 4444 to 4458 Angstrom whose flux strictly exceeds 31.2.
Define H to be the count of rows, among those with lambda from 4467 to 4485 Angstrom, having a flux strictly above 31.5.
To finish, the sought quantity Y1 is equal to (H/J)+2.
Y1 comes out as 4.0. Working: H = 4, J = 2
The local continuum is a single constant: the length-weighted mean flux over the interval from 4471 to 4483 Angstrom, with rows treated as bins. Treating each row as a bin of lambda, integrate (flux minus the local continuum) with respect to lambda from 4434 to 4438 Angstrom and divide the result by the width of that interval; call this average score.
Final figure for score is -1.3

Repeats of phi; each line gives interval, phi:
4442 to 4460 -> 4459.41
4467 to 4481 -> 4479.99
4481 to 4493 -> 4492.39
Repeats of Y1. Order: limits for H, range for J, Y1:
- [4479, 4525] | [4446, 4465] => 7.3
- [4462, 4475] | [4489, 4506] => 2.5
